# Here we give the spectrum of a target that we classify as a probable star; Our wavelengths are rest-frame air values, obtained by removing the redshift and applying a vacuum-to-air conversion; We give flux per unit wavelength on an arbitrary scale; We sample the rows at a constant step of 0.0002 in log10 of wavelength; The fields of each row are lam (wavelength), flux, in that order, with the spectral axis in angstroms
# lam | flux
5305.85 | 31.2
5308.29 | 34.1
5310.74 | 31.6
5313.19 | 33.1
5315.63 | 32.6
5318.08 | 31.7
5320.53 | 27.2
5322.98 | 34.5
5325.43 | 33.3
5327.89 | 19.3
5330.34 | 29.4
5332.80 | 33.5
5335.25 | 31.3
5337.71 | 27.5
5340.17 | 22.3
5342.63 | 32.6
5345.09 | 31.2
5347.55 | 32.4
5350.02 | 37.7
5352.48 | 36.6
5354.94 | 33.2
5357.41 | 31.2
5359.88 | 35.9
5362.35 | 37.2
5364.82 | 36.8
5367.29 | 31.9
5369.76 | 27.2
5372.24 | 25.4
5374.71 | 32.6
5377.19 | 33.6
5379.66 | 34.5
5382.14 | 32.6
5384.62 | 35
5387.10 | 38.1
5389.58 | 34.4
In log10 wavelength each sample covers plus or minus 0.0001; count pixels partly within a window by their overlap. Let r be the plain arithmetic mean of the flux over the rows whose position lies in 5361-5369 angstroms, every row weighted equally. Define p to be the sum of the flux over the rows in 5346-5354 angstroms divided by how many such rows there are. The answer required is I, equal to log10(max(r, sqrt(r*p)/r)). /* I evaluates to 1.55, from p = 36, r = 35.3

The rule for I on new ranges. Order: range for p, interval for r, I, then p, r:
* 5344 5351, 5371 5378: 1.48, 34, 30.5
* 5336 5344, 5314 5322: 1.48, 27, 30.5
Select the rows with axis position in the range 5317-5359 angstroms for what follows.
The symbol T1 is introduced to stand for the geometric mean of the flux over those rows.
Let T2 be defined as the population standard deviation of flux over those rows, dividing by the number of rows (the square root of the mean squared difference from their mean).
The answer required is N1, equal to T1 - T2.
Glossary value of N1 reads 25.9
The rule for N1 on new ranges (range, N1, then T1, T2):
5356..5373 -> 27.6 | 31.9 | 4.3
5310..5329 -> 25.3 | 30.0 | 4.7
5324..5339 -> 23.7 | 28.6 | 4.8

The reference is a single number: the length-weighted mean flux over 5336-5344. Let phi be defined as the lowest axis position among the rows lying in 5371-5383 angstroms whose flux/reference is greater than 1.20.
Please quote 5377.19 angstroms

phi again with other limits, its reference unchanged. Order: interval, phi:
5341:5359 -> 5350.02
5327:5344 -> 5332.80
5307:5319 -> 5308.29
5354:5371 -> 5359.88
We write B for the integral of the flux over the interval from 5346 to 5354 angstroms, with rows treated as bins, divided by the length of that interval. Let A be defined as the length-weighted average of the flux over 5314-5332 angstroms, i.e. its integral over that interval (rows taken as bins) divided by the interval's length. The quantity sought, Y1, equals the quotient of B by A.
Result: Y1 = 1.18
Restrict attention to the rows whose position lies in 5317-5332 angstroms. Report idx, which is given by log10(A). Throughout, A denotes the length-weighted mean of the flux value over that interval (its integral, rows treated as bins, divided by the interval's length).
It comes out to 1.47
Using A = 29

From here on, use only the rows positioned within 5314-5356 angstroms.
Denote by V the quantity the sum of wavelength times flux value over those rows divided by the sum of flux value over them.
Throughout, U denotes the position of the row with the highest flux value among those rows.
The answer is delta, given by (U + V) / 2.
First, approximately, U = 5350.02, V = 5335.7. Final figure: 5342.9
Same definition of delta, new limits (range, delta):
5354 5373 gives 5362.8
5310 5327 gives 5320.5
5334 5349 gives 5342.1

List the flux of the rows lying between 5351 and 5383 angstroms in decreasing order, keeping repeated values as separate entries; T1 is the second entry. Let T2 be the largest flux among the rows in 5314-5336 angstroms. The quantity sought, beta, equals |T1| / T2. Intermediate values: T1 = 36.8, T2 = 34.5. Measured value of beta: 1.07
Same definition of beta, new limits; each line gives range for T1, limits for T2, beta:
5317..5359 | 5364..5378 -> 0.99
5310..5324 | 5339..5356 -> 0.88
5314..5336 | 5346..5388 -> 0.88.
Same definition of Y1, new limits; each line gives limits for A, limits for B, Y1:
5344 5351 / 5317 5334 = 0.89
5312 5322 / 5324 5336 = 0.94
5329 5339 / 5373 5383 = 1.09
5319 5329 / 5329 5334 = 1.08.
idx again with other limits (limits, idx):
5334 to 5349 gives 1.47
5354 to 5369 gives 1.53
